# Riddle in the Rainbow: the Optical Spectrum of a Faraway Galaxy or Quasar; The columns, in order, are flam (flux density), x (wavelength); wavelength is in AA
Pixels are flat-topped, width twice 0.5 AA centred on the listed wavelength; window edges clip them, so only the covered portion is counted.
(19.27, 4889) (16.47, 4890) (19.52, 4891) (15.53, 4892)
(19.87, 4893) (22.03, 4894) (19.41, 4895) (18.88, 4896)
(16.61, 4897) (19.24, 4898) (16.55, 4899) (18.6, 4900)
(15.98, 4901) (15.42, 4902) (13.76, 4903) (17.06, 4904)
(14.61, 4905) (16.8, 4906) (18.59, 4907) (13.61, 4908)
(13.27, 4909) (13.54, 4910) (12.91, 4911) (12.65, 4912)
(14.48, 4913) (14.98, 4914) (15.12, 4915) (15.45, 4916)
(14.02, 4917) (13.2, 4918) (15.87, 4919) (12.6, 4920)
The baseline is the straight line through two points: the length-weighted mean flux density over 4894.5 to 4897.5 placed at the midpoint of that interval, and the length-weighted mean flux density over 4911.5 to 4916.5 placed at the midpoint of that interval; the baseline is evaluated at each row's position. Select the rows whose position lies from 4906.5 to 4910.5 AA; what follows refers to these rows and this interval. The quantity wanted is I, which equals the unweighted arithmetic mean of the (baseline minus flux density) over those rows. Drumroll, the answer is 0.9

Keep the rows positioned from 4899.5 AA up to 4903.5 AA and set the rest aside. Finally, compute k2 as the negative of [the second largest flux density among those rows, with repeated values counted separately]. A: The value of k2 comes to -16.0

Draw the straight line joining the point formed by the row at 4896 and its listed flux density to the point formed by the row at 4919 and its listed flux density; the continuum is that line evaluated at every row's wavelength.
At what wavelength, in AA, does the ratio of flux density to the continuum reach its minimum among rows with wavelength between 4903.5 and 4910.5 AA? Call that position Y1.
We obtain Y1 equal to 4909 AA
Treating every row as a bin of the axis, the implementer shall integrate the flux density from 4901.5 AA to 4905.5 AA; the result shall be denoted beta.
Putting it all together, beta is 61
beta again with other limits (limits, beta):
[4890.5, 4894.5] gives 77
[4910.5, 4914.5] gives 55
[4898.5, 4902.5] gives 67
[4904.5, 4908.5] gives 64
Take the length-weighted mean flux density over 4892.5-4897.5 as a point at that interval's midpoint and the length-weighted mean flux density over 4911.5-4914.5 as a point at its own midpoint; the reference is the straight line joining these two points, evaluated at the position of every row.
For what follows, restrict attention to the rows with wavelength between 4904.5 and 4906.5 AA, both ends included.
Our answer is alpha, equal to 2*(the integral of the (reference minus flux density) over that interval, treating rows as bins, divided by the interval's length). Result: 1.1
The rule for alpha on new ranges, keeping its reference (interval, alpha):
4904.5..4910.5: 1.2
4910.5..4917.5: -1.0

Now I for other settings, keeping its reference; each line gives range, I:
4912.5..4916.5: -0.6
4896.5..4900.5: 0.0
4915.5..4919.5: -0.8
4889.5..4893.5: 1.4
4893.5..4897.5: -0.8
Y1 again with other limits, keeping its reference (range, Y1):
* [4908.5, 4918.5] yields 4912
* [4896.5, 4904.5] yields 4903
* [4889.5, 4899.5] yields 4892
